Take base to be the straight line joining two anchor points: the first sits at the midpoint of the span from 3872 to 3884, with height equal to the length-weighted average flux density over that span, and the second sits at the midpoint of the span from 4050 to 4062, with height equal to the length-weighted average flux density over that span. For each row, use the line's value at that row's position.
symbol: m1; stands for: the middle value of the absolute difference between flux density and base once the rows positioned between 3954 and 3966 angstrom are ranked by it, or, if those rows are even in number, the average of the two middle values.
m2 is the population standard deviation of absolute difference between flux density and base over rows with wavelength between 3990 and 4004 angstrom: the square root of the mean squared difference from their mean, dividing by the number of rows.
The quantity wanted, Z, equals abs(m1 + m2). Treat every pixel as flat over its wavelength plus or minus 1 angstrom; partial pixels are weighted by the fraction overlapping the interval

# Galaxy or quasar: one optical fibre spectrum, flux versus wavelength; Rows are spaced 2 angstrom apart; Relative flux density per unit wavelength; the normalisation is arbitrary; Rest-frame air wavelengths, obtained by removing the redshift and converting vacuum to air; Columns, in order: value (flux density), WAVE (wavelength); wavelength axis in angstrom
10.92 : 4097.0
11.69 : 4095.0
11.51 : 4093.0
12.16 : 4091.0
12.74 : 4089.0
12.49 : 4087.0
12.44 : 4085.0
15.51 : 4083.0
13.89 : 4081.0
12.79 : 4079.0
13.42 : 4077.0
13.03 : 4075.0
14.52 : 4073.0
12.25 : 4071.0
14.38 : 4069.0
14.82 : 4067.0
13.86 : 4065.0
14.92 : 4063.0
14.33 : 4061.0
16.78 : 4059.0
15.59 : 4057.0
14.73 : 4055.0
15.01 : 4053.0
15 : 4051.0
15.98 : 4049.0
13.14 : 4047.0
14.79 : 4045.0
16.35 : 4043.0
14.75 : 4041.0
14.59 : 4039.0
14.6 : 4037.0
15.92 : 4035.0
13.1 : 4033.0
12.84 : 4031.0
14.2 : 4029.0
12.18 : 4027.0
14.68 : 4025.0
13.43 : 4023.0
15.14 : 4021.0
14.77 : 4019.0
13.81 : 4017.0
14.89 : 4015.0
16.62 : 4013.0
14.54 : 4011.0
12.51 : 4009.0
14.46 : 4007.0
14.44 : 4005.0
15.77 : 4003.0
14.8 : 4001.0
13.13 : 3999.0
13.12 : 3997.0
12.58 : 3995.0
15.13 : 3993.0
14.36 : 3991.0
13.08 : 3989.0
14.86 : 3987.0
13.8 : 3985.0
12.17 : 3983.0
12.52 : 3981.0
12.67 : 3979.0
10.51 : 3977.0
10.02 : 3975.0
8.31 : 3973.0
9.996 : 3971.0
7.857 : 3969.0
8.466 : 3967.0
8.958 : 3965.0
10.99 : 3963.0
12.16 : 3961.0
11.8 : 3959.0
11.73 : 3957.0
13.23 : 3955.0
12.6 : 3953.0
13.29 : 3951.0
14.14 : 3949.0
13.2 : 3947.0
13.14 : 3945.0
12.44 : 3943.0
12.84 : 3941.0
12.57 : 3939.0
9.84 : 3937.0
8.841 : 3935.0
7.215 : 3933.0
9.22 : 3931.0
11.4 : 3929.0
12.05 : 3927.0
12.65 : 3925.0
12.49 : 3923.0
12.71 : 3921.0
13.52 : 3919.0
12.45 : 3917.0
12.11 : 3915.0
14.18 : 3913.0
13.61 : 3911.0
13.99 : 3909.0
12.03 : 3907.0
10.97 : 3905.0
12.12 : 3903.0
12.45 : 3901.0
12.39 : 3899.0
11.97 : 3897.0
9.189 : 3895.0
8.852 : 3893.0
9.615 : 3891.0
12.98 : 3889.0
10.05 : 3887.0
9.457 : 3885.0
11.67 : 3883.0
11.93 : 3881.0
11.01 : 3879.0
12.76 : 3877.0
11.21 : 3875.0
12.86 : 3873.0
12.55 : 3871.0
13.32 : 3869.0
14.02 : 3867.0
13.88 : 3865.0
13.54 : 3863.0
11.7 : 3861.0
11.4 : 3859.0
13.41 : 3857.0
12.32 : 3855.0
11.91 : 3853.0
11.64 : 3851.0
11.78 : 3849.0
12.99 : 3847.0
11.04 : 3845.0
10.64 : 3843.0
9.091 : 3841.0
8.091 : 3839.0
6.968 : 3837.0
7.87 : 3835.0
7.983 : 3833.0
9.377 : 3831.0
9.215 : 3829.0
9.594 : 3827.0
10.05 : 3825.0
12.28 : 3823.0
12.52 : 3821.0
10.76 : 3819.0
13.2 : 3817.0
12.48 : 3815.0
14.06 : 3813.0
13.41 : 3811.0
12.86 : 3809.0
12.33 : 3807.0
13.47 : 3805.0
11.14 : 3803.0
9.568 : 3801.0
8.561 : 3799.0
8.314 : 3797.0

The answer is 2.0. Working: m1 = 1.6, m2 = 0.4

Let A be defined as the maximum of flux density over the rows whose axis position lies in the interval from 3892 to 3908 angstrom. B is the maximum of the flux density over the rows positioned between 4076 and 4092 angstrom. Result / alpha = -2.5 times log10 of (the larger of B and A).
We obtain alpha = -2.98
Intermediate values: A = 12.45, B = 15.51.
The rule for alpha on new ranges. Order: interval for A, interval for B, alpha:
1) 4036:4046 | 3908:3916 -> -3.03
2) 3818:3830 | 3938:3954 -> -2.88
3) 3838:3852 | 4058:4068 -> -3.06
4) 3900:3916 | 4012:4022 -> -3.05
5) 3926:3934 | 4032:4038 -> -3.00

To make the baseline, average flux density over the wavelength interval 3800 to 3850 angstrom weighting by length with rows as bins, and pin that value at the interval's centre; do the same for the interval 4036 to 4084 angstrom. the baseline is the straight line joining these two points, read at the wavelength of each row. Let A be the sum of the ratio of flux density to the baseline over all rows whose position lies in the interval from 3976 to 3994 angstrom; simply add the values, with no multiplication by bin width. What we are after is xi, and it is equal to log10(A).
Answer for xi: 0.95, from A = 8.9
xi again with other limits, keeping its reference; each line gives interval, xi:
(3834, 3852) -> 0.91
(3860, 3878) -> 1.00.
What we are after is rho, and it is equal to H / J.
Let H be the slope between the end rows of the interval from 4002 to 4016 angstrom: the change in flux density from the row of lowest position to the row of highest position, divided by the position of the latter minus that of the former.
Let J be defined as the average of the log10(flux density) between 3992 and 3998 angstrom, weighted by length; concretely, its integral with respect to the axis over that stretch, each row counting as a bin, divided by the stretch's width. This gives -0.06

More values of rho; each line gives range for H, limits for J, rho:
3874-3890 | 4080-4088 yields 0.11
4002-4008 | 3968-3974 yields -0.35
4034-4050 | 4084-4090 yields 0.00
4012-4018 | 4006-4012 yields -0.62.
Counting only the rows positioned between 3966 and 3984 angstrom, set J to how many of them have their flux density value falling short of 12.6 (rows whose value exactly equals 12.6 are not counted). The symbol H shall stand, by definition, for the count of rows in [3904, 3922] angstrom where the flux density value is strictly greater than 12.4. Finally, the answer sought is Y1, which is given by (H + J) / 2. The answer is 7.0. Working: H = 6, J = 8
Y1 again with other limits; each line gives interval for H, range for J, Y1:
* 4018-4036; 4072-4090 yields 5.0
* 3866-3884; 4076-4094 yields 4.5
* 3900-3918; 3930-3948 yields 5.5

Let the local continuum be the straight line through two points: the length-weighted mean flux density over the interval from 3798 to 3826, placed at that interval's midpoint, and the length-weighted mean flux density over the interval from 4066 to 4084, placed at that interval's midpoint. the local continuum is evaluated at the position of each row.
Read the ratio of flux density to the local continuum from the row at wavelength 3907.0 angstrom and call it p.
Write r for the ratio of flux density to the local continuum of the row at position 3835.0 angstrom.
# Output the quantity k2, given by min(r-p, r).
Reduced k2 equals -0.30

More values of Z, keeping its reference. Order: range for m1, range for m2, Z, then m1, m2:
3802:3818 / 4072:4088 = 3.4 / 2.3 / 1.0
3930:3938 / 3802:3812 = 4.7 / 3.9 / 0.8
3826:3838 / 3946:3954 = 2.8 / 2.4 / 0.4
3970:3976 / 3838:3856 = 4.6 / 3.7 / 0.9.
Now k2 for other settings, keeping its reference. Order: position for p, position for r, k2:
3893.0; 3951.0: 0.32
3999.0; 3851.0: -0.03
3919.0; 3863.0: 0.04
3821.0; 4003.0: 0.14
